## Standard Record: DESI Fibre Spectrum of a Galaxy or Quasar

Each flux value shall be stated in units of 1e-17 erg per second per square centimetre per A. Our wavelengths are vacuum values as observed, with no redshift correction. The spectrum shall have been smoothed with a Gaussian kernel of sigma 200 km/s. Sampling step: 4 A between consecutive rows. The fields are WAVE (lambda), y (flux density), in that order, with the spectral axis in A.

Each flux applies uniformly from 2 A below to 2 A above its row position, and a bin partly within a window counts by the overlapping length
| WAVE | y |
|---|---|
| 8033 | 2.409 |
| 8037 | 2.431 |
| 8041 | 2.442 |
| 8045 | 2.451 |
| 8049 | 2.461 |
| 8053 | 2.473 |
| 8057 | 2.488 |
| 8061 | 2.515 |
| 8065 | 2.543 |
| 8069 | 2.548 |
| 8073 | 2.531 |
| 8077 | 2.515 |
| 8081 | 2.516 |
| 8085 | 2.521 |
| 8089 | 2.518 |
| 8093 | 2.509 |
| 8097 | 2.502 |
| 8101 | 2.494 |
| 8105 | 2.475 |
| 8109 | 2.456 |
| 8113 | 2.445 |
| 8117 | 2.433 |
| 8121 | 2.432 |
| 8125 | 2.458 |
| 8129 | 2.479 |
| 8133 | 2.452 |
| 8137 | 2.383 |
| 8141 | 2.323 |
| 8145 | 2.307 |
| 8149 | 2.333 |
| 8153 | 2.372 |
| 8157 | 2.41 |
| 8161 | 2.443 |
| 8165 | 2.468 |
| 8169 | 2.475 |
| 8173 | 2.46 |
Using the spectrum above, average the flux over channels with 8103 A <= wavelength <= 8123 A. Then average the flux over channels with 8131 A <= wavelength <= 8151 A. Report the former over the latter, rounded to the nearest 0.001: 1.038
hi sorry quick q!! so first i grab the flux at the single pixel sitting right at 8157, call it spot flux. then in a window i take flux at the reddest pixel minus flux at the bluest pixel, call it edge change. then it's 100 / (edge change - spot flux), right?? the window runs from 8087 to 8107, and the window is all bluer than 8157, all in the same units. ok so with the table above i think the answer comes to -40.8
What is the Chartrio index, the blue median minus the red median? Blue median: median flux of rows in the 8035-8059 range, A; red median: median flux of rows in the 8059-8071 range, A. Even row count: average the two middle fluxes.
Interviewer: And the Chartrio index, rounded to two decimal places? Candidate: -0.09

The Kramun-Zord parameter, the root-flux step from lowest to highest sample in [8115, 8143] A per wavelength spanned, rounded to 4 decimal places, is -0.0015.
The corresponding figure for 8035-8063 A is 0.0011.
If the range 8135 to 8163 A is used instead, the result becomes 0.0008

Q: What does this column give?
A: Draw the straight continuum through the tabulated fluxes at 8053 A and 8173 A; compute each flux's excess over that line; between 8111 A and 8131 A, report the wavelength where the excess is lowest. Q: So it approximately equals 8121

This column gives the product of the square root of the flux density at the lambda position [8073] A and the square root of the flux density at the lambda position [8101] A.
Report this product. 2.51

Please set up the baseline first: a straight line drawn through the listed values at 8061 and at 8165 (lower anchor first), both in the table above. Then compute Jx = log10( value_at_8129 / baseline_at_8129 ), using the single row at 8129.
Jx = -0.001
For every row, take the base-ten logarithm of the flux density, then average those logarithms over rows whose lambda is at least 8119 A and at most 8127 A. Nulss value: 0.388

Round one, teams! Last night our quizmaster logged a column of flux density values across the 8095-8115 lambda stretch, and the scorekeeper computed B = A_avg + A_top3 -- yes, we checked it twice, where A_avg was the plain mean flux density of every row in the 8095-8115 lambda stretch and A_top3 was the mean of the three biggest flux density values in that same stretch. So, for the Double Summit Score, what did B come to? 4.965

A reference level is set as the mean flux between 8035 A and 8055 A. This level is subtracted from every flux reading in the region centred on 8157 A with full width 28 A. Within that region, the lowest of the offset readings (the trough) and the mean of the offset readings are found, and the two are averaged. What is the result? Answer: -0.10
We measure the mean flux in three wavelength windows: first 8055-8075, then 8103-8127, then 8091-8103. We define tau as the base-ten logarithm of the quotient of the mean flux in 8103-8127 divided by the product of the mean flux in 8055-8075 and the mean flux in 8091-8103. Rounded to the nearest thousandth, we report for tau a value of -0.411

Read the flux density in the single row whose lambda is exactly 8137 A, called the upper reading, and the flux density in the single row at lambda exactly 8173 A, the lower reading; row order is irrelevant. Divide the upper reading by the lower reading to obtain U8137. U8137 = 0.97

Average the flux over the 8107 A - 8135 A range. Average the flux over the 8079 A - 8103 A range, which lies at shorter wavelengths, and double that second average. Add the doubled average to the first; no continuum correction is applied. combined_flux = 7.47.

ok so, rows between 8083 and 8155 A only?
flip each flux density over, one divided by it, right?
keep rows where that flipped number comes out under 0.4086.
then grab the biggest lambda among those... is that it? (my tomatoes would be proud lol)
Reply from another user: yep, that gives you 8133 A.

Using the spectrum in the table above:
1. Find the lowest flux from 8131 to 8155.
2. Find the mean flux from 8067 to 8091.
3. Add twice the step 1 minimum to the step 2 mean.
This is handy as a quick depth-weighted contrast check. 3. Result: 7.14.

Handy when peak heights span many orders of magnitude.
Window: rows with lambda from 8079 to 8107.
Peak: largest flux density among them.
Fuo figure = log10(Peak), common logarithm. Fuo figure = 0.402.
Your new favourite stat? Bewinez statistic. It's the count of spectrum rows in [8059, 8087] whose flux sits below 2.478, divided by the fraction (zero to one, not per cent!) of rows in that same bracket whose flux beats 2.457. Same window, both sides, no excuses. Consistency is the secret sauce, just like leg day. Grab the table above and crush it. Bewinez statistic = 0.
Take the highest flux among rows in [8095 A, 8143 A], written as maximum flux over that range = 2.502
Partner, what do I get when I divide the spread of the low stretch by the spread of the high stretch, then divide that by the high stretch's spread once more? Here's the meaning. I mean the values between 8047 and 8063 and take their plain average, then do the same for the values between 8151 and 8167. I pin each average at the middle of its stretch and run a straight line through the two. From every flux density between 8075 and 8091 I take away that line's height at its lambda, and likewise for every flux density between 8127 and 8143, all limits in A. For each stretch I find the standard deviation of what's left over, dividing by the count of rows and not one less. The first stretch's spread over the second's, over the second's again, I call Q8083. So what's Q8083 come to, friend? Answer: 1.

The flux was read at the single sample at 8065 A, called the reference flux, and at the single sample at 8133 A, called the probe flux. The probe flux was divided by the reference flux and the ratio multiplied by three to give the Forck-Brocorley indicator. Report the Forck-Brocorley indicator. 2.89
